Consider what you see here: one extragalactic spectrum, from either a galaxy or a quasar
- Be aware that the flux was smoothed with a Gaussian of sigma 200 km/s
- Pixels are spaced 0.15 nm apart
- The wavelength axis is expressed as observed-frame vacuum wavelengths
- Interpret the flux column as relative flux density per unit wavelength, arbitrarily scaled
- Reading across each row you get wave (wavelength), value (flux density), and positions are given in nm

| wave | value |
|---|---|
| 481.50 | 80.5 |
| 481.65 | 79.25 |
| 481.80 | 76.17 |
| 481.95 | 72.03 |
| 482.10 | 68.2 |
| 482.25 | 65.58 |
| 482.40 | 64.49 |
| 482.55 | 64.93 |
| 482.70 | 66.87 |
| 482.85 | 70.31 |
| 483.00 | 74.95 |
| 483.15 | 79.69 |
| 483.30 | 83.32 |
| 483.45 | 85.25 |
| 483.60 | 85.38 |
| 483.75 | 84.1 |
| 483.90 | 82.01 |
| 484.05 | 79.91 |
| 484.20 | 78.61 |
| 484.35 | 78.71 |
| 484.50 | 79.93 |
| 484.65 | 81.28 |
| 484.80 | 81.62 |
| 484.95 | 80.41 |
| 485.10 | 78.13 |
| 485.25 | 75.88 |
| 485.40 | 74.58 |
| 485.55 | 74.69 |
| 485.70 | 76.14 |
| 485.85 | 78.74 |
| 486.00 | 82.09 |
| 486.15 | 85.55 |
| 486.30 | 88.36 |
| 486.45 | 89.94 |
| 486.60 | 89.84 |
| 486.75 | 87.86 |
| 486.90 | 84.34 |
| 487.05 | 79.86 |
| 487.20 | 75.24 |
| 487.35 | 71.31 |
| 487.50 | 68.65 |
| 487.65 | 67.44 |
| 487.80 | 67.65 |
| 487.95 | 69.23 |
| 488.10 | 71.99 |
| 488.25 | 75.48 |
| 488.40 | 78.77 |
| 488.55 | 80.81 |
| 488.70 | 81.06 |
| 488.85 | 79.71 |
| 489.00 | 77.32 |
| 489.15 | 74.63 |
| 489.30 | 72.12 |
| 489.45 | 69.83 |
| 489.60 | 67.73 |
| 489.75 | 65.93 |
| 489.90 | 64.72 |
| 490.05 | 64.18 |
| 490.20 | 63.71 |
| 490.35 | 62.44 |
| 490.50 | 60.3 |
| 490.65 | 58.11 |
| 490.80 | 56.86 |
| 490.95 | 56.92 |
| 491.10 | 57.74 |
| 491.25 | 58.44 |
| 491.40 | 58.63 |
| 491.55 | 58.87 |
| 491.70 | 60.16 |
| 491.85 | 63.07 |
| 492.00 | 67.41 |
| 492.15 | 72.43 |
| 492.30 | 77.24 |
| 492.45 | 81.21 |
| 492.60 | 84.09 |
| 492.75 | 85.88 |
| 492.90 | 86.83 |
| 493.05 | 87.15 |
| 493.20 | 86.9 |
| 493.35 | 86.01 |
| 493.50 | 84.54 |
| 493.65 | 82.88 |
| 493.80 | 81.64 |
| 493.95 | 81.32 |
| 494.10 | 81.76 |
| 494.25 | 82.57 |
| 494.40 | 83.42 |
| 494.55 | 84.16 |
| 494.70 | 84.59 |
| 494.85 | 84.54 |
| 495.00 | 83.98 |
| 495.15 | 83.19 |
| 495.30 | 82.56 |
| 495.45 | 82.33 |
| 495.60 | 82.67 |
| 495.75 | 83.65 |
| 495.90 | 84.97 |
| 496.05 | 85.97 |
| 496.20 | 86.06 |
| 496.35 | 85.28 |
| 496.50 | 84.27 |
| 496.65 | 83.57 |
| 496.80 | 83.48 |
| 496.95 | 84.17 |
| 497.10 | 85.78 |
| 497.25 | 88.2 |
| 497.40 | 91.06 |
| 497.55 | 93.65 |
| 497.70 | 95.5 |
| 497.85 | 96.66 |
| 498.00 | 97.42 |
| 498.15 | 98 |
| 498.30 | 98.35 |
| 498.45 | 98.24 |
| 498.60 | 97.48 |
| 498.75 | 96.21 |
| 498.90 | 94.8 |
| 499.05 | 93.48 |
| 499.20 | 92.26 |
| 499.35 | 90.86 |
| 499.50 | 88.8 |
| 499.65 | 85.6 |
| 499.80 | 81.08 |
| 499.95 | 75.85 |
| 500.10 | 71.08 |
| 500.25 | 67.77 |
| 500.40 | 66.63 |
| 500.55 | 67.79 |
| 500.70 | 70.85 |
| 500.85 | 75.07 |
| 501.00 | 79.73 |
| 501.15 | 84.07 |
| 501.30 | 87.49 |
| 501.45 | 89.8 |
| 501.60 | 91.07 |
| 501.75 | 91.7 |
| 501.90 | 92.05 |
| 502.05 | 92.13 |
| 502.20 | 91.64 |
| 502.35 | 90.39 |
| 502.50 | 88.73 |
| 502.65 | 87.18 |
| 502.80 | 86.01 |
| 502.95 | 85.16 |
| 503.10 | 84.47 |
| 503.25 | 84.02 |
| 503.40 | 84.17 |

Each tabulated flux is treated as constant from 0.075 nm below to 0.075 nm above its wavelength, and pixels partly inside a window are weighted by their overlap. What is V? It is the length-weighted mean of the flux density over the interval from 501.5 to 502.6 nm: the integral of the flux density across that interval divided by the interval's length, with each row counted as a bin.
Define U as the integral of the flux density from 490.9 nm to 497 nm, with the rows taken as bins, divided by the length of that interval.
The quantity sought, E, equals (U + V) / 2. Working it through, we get 85.0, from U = 79.0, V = 91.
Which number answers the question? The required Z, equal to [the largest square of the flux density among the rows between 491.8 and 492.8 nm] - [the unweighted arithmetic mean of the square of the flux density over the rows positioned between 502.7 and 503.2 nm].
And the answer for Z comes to 114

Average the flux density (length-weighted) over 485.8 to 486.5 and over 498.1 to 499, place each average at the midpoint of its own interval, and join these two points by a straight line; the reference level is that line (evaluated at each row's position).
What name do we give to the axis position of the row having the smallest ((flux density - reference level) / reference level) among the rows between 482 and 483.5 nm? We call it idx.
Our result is 482.40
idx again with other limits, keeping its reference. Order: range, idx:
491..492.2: 491.10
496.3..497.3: 496.80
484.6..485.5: 485.40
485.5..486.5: 485.55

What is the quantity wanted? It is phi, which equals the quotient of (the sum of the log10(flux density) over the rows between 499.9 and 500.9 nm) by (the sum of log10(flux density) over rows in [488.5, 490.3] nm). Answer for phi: 0.6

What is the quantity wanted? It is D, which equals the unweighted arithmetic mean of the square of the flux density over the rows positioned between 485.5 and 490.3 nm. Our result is 5802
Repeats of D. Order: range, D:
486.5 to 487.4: 6671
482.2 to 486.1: 5999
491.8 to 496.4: 6796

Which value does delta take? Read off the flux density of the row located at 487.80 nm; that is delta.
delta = 67.65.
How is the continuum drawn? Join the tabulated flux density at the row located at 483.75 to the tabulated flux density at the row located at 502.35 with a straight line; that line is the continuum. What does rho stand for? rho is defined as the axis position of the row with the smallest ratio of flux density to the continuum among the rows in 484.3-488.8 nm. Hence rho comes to 487.65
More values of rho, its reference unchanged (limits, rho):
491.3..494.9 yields 491.40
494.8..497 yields 495.45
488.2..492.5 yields 490.80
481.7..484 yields 482.40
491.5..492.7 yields 491.55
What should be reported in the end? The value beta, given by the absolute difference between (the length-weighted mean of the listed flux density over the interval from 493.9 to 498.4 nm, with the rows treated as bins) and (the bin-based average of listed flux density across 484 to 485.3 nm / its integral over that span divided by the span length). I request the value 7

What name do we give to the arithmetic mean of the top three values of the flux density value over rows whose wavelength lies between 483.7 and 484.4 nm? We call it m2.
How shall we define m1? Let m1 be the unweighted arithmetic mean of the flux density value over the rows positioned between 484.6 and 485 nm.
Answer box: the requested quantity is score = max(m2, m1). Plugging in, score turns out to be 82.0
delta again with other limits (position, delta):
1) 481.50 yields 80.5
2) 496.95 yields 84.17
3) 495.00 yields 83.98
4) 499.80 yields 81.08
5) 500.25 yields 67.77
